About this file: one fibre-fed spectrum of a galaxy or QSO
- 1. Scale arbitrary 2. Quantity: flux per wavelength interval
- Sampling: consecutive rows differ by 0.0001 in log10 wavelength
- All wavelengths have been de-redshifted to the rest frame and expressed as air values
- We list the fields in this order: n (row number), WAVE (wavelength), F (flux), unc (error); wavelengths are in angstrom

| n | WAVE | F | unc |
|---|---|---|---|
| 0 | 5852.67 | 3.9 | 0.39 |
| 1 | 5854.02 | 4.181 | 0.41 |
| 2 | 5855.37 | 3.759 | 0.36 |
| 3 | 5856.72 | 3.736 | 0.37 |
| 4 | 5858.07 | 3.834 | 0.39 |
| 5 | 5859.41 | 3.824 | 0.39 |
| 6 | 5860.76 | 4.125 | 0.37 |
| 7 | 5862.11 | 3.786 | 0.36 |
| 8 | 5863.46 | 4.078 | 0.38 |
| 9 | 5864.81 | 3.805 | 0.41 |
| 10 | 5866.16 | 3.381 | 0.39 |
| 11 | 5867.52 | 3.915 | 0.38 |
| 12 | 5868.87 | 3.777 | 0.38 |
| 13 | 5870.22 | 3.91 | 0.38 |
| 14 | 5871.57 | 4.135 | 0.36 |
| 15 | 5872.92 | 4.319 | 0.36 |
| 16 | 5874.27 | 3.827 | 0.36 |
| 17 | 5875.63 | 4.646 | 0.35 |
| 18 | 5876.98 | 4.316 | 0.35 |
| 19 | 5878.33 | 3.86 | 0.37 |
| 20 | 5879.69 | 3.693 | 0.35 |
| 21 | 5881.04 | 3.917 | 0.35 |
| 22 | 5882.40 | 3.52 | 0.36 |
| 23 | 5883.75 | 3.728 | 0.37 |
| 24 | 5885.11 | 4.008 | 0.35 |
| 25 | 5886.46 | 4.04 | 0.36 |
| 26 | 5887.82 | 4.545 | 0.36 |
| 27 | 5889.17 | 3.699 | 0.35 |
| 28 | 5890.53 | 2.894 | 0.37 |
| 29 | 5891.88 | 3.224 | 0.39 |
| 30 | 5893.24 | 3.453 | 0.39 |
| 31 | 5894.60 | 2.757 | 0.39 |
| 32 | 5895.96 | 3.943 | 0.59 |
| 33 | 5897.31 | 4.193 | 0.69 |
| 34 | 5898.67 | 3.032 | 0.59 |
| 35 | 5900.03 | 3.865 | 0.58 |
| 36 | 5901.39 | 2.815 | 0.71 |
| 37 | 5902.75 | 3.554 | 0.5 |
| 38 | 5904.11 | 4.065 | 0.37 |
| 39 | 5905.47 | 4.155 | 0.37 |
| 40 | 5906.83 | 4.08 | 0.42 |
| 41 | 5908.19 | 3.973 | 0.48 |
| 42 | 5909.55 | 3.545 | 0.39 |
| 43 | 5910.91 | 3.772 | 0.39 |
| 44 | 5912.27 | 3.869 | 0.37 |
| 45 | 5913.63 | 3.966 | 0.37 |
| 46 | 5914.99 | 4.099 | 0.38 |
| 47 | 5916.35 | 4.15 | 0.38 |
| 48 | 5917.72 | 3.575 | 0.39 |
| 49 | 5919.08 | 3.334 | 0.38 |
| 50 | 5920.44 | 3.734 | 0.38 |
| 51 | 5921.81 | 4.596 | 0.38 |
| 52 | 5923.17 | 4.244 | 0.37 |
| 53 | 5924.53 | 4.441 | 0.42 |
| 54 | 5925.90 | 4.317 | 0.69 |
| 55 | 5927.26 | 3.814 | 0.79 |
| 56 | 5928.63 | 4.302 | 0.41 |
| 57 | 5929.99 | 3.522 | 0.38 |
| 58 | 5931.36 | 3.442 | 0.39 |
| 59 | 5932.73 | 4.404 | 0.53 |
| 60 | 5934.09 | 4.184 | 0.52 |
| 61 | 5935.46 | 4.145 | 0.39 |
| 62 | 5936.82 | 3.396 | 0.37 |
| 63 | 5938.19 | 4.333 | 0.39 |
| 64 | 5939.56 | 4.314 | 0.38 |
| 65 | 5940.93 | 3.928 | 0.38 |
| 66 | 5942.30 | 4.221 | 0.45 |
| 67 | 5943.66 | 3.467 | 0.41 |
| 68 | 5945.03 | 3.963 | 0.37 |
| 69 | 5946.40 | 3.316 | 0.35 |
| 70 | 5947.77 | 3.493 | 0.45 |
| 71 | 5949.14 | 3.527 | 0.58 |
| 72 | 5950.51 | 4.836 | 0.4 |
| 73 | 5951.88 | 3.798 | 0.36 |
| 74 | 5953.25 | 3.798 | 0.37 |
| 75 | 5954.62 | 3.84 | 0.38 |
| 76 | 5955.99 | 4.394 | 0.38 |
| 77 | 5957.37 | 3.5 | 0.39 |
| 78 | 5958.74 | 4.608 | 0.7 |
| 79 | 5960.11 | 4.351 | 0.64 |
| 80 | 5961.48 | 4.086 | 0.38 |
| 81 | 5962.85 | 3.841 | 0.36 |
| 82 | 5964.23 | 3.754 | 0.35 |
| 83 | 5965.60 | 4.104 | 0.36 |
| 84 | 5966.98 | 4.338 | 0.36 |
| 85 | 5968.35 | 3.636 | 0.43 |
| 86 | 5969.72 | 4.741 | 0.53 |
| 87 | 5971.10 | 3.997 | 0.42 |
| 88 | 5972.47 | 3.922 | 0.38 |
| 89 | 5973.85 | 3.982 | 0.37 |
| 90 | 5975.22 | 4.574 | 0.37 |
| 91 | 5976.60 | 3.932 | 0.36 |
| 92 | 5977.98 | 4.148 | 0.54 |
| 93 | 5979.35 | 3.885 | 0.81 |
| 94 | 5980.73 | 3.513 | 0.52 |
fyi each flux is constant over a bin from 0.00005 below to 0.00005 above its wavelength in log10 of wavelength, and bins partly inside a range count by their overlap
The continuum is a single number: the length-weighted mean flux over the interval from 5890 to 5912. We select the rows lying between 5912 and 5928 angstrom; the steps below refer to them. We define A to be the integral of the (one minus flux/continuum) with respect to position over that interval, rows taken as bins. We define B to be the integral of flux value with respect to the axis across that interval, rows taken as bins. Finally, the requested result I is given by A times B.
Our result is -121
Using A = -1.9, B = 64.3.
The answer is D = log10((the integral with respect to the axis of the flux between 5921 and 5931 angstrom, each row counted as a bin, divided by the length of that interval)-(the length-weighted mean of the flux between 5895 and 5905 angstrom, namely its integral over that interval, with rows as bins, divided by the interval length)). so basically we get -0.3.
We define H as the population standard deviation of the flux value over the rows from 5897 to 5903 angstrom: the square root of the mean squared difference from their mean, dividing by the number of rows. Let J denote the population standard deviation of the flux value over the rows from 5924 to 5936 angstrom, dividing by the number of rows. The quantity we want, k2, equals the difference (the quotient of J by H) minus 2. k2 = -1.3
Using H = 0.51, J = 0.36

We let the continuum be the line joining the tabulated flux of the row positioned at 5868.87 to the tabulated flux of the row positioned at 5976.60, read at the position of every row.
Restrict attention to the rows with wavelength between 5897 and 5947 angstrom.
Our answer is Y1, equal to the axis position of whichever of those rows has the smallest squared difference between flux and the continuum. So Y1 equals 5912.27 angstrom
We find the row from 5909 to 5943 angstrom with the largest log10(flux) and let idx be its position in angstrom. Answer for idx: 5921.81 angstrom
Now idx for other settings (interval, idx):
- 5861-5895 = 5875.63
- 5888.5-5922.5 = 5921.81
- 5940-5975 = 5950.51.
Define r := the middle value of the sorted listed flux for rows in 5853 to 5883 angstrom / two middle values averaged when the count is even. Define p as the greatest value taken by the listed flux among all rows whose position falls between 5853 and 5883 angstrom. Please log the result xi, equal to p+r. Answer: 8.5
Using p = 4.646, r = 3.85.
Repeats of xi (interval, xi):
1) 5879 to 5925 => 8.5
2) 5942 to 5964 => 8.7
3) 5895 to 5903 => 7.9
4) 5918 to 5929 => 8.9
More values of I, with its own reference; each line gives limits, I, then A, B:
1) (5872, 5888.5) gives -136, -2.0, 66.6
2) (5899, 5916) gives -65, -1.0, 64.7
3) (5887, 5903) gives 23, 0.4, 56.0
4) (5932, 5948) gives -98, -1.6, 63.1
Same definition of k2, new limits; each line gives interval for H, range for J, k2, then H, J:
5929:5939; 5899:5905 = -0.8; 0.41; 0.47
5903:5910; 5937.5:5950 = -0.3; 0.22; 0.38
